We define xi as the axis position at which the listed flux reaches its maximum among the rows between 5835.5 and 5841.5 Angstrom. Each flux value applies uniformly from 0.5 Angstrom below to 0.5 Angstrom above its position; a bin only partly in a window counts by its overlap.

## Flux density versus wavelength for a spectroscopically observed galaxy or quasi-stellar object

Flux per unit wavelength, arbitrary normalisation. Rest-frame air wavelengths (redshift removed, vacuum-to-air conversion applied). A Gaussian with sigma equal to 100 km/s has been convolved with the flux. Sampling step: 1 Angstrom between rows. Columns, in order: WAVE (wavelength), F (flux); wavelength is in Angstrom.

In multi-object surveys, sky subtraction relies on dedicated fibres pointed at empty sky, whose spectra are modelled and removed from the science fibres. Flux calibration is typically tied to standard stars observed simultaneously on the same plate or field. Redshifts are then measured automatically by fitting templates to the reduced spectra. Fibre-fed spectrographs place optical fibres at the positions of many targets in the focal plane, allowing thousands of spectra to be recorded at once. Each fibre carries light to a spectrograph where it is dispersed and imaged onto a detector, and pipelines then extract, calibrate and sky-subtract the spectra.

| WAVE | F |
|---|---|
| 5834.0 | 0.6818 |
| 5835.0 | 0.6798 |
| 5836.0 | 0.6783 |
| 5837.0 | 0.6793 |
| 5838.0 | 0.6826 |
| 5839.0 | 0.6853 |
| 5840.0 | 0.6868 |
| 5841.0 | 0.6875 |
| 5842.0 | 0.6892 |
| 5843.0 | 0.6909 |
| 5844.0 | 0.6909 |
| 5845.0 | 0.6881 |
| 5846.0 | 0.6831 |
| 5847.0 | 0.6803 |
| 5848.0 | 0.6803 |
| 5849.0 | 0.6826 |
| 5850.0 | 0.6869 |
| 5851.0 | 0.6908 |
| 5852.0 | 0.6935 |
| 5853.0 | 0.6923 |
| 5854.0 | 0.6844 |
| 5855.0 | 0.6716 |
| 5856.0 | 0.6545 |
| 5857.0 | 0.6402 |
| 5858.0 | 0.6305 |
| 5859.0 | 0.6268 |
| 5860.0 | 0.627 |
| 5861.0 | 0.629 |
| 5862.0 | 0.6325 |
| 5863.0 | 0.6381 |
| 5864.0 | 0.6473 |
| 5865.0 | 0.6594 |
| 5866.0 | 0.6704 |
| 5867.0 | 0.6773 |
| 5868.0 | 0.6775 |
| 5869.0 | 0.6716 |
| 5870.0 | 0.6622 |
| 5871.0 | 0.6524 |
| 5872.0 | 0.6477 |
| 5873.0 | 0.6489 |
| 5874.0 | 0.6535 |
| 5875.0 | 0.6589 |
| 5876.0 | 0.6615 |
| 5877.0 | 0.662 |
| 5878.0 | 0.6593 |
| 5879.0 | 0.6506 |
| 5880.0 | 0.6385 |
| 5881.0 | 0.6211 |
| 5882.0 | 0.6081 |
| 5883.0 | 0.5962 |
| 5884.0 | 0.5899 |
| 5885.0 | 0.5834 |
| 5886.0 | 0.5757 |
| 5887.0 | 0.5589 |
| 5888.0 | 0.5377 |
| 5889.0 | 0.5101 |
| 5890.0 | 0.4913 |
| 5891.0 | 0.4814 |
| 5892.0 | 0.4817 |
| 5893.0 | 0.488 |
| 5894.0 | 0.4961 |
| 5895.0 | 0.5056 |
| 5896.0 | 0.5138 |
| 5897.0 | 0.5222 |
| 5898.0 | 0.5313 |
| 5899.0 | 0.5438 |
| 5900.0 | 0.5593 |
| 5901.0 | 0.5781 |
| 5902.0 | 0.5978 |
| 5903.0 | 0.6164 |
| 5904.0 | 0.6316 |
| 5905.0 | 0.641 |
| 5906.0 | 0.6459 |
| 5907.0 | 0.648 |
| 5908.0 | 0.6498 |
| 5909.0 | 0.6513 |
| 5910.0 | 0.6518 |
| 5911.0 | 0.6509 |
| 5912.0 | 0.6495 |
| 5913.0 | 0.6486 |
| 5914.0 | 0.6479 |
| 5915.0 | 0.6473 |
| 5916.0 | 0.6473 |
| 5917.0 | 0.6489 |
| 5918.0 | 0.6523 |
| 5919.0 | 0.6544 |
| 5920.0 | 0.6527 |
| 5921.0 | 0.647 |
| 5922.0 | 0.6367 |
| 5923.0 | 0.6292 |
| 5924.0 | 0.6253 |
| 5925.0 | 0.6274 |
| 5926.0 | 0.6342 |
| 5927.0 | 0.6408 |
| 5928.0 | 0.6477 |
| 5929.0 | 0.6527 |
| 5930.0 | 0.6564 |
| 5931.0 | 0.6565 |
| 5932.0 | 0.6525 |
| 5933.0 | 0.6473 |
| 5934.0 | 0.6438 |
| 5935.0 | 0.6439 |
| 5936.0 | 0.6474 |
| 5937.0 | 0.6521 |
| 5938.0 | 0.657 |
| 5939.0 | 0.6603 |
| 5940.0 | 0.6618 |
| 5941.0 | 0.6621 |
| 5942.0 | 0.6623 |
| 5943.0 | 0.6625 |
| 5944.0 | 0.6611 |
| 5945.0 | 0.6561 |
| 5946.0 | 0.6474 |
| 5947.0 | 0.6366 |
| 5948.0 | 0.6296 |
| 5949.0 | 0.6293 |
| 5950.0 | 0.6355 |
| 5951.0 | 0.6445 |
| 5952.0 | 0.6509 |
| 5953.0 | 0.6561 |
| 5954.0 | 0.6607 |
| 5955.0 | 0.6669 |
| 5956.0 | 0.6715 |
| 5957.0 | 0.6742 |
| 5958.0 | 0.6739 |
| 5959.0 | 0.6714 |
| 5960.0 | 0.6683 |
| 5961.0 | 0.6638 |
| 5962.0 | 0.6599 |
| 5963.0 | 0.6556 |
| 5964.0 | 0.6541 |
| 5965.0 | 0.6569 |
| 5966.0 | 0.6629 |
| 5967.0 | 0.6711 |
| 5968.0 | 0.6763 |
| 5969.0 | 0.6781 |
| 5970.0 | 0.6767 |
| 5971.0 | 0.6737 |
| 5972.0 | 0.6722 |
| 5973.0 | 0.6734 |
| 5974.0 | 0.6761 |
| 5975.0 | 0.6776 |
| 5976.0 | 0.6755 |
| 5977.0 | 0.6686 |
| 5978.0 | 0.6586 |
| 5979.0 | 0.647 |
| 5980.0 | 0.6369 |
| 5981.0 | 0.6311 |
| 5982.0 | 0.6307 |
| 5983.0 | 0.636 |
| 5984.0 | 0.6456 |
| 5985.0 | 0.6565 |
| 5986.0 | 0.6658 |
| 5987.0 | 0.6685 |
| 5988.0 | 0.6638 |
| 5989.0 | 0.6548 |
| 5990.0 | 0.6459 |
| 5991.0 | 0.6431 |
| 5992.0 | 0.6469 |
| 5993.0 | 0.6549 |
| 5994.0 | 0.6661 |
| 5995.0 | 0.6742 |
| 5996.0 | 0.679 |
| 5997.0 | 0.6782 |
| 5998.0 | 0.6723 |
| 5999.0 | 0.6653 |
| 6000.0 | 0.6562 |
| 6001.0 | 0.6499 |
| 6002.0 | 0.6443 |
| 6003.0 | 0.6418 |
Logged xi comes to 5841.0 Angstrom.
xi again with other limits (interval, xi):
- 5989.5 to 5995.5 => 5995.0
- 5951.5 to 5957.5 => 5957.0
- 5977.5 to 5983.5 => 5978.0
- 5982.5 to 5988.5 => 5987.0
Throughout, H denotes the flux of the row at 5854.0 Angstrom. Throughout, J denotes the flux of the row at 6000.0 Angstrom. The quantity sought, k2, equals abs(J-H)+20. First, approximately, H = 0.6844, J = 0.6562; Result 20.03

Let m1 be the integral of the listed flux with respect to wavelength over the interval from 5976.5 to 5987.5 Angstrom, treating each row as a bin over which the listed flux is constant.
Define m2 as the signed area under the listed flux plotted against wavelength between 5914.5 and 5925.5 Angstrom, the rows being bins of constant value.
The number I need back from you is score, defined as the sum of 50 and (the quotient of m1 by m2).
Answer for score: 51.0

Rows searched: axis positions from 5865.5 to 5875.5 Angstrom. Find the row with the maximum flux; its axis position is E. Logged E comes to 5868.0 Angstrom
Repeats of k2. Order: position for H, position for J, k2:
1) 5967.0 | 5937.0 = 20.02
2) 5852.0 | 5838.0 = 20.01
